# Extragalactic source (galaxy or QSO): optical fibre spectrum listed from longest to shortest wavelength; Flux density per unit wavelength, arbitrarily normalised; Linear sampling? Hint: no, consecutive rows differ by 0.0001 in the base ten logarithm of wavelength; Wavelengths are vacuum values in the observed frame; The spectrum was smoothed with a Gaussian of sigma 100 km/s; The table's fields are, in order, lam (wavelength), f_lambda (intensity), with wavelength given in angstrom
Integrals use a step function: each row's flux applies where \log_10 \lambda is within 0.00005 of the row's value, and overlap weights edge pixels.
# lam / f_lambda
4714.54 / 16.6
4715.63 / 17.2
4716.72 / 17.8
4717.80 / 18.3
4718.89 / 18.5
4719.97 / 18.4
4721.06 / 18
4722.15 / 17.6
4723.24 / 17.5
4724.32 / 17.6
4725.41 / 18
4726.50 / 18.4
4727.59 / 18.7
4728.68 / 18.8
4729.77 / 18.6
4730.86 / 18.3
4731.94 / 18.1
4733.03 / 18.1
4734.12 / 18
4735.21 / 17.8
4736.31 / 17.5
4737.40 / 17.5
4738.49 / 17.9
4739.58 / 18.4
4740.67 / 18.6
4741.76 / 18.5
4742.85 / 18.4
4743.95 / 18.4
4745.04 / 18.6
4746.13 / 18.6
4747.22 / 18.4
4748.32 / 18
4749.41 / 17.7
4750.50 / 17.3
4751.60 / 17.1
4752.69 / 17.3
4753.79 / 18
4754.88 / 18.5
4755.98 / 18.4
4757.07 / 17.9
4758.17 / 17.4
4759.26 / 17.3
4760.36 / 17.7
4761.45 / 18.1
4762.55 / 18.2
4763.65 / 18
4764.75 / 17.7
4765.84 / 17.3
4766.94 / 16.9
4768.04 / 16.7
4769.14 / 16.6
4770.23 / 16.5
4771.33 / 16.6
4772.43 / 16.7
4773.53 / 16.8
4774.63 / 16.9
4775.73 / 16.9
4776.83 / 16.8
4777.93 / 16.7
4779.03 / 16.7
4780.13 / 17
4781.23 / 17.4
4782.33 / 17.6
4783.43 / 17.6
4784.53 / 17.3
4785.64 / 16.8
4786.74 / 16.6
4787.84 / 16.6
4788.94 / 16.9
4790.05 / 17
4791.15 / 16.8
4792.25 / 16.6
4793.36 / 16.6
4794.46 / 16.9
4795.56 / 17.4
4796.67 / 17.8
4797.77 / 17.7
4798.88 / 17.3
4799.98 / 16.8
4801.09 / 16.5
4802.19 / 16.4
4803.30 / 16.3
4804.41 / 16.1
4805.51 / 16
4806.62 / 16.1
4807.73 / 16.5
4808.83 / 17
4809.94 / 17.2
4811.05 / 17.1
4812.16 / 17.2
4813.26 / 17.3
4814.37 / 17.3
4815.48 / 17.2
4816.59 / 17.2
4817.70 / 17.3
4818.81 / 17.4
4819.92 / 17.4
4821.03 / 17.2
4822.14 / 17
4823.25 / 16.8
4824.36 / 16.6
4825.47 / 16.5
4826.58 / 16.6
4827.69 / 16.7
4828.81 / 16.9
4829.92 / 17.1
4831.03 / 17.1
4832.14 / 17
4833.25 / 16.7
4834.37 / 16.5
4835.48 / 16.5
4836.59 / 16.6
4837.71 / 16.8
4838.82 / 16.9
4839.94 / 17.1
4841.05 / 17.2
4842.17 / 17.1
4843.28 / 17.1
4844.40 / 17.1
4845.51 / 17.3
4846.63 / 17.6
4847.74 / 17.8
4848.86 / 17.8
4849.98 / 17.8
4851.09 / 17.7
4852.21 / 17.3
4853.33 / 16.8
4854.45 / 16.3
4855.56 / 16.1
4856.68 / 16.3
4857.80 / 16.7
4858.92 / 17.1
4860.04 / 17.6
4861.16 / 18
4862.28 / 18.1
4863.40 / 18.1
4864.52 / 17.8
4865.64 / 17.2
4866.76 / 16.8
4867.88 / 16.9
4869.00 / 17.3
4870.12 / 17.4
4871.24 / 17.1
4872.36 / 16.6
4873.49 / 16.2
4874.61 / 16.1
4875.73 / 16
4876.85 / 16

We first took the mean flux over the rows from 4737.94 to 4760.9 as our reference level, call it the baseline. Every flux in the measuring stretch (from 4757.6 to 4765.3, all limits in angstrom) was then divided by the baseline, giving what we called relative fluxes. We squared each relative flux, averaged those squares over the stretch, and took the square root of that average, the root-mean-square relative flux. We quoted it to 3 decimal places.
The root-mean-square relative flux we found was 0.986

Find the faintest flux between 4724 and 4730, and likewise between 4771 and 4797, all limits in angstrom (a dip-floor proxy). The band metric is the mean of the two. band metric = 17.1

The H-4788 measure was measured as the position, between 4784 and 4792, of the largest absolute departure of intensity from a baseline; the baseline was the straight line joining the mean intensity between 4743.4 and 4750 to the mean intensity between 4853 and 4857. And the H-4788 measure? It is 4786.74 angstrom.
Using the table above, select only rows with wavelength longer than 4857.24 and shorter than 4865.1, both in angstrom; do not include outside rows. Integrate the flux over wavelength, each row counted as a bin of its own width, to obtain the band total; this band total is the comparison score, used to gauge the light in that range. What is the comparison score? 138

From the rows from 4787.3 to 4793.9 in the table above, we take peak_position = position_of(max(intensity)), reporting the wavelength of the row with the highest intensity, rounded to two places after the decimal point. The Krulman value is 4790.05 angstrom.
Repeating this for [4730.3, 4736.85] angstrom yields 4730.86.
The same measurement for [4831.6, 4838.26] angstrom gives 4832.14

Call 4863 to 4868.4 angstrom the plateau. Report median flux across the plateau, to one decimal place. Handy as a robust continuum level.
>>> 17.2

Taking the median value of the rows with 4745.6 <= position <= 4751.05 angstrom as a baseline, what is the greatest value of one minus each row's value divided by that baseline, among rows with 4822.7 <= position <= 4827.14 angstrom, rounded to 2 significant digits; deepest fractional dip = 0.083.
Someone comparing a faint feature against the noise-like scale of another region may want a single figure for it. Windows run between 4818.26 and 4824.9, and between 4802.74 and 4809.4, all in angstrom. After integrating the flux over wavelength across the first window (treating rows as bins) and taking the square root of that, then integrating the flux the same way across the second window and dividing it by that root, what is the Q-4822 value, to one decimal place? 10.2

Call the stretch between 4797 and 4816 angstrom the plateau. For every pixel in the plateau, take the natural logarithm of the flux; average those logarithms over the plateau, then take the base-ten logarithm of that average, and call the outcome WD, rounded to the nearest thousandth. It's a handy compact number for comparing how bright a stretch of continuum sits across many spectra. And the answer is 0.451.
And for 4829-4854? 0.453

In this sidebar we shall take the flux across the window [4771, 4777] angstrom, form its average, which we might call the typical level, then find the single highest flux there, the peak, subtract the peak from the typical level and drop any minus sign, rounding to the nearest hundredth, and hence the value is 0.12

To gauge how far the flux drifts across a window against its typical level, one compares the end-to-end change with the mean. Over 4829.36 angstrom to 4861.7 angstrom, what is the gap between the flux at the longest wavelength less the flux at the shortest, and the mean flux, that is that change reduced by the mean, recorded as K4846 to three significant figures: -16.2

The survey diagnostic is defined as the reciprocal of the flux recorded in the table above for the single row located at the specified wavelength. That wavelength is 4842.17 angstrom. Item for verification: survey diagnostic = 0.0585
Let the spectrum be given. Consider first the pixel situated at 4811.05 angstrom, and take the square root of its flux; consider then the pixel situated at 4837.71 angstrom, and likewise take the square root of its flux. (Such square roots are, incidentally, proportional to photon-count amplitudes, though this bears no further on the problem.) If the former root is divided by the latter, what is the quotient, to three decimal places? 1.009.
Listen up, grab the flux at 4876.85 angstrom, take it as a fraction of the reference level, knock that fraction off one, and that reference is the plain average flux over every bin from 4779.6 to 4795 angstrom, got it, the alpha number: 0.06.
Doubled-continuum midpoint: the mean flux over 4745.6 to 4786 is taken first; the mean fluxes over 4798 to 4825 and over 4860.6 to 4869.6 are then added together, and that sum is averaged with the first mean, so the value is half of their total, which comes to 25.90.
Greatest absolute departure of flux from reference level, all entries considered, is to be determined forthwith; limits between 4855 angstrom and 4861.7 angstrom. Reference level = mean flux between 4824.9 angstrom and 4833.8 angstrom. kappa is 1.2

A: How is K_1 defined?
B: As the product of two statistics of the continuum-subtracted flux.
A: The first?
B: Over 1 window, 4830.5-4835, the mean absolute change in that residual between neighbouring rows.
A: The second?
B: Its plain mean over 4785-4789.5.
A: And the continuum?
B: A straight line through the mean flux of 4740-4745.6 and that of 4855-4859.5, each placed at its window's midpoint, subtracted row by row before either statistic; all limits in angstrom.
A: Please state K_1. -0.184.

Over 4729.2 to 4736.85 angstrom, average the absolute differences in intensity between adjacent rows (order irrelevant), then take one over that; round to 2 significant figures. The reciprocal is 5.5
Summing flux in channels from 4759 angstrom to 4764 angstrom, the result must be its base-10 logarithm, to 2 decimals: 1.95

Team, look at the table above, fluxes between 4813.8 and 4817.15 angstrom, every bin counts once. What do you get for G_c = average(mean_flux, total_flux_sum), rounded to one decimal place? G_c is 34.5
